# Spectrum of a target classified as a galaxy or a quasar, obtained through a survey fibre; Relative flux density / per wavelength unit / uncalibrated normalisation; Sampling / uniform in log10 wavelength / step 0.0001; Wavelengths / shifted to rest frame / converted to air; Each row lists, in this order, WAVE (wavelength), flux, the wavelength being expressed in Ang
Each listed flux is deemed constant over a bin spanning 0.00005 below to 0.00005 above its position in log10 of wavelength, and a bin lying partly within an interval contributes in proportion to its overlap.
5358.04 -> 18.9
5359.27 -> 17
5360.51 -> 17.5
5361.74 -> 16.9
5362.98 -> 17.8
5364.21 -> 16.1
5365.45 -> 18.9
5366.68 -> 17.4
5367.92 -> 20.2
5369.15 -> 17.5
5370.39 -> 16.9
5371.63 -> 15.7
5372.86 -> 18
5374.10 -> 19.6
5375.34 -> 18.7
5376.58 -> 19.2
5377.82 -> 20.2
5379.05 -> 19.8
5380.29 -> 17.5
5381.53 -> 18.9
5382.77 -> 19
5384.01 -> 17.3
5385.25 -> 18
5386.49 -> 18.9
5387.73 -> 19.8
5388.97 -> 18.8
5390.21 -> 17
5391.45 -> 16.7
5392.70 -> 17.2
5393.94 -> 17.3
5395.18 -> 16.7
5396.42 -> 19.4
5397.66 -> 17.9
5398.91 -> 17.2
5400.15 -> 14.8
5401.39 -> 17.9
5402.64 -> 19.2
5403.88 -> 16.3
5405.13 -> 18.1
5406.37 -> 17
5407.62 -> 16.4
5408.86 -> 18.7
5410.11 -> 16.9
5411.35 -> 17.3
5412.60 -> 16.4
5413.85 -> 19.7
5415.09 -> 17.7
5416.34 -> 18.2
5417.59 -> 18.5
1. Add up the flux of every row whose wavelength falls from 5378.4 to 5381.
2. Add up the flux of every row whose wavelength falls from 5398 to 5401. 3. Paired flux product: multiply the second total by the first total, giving 1194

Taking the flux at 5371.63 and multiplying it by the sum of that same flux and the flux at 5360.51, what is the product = 521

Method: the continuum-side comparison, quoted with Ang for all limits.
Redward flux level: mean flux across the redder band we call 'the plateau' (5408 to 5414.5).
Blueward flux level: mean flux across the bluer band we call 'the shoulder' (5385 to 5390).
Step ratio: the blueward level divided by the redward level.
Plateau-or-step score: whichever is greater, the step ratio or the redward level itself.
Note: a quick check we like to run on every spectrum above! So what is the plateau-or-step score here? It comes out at 17.8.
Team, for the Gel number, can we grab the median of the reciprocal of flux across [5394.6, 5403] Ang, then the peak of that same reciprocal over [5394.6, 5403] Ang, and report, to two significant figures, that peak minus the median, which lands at 0.012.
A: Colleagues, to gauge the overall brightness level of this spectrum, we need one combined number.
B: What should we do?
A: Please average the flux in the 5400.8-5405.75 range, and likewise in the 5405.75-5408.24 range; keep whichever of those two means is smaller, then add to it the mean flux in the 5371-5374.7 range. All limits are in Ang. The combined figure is 34.5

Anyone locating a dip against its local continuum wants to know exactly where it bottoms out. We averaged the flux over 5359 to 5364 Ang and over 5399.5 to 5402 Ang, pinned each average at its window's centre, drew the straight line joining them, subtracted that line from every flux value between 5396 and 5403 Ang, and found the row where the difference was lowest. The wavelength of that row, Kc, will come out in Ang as 5400.15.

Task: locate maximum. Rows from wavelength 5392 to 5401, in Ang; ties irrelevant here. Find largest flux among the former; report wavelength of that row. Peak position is 5396.42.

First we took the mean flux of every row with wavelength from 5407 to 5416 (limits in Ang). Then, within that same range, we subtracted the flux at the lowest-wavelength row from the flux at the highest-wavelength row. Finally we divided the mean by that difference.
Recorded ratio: 14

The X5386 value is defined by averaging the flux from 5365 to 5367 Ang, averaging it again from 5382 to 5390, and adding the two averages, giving 36.8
